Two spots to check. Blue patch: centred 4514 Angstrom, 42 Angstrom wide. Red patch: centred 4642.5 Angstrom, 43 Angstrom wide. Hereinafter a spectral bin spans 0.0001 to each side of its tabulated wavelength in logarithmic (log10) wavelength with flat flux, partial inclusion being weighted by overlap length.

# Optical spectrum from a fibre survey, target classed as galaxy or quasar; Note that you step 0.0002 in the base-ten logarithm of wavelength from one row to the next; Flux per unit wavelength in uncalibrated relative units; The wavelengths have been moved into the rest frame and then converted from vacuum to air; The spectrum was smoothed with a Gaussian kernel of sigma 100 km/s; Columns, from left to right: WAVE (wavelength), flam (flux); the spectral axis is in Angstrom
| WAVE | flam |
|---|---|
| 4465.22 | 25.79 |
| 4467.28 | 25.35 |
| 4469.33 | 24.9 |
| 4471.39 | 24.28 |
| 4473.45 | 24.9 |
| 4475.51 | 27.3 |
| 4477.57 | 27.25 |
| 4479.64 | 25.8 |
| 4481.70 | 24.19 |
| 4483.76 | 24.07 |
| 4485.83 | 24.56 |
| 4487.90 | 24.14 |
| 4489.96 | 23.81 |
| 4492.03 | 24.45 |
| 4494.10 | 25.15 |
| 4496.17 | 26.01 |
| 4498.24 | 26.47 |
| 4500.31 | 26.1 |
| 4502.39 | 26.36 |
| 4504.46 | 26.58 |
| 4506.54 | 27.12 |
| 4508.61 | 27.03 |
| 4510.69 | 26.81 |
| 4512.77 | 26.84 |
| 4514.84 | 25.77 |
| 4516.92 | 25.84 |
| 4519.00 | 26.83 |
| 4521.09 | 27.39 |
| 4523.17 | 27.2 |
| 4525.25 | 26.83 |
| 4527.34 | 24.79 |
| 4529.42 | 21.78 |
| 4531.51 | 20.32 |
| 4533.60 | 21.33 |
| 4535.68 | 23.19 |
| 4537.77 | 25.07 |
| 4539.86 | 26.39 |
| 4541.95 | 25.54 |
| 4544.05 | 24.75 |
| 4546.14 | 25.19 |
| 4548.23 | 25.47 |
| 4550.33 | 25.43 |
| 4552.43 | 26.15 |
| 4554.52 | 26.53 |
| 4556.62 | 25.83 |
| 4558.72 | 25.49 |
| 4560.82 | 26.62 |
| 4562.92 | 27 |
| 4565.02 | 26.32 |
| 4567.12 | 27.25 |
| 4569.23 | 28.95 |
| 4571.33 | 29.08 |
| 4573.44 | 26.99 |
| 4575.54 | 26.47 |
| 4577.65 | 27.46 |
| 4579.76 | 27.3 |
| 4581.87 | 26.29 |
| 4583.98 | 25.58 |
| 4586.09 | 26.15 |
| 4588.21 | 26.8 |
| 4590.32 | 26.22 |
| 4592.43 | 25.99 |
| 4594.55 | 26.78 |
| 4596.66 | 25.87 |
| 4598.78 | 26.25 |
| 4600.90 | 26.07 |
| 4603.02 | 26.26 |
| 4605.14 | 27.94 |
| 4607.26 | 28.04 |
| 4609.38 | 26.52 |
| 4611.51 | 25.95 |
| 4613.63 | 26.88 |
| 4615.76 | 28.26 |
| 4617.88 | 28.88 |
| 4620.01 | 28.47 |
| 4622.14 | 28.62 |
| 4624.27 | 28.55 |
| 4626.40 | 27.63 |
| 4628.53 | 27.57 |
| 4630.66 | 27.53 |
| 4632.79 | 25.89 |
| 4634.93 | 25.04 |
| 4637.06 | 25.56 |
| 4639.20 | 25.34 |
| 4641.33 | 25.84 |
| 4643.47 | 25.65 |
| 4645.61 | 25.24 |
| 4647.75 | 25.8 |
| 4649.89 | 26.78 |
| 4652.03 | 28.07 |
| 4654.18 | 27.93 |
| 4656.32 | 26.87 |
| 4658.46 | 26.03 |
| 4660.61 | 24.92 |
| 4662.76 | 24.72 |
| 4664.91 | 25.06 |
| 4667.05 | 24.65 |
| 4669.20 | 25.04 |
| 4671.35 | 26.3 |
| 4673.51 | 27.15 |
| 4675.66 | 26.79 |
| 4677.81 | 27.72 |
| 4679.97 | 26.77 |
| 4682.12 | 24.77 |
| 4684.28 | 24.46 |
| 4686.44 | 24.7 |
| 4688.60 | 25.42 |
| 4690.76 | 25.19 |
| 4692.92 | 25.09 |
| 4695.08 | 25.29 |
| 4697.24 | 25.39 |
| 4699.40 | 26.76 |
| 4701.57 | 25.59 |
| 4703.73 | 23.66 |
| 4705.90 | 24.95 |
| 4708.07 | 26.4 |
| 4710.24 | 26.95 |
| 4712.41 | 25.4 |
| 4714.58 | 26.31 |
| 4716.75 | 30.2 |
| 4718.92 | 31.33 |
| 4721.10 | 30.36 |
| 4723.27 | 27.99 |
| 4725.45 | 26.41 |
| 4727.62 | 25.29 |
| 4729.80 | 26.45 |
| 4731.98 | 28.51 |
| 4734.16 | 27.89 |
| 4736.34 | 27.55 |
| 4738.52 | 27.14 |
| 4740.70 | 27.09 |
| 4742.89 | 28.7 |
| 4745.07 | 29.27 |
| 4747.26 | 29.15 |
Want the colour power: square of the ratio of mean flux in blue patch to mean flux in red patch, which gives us 0.94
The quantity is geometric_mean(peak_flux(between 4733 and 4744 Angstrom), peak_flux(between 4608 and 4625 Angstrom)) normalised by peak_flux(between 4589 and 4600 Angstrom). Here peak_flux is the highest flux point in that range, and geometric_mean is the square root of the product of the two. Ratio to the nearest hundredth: 1.08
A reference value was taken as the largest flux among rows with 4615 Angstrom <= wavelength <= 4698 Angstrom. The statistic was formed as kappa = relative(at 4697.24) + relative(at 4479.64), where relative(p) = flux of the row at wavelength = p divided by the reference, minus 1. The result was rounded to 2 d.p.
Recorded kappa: -0.23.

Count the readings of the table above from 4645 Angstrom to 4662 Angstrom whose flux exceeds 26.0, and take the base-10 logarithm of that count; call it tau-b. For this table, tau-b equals 0.7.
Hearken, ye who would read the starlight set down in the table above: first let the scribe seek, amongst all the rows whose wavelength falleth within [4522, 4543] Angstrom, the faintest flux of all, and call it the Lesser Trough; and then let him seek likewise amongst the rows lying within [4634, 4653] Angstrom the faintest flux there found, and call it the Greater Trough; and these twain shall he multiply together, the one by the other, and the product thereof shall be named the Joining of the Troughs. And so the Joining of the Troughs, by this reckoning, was 509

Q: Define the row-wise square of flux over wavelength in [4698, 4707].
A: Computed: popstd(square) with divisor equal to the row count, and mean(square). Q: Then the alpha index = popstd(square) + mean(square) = 695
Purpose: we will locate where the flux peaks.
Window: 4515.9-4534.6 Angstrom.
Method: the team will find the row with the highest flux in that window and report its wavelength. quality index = 4521.09 Angstrom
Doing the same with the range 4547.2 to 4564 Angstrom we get 4562.92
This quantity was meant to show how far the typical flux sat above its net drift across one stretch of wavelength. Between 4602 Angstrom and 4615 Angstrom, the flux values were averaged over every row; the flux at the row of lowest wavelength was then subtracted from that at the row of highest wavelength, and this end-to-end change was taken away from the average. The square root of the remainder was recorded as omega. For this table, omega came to 5.13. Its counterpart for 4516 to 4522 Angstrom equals 5.01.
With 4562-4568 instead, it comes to 5.16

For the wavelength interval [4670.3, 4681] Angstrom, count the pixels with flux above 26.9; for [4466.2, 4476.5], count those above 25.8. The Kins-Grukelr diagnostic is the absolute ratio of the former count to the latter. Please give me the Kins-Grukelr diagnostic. 2.00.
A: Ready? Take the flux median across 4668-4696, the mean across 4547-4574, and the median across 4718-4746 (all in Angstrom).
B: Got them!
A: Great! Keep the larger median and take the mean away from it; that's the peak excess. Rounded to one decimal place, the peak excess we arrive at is 1.2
